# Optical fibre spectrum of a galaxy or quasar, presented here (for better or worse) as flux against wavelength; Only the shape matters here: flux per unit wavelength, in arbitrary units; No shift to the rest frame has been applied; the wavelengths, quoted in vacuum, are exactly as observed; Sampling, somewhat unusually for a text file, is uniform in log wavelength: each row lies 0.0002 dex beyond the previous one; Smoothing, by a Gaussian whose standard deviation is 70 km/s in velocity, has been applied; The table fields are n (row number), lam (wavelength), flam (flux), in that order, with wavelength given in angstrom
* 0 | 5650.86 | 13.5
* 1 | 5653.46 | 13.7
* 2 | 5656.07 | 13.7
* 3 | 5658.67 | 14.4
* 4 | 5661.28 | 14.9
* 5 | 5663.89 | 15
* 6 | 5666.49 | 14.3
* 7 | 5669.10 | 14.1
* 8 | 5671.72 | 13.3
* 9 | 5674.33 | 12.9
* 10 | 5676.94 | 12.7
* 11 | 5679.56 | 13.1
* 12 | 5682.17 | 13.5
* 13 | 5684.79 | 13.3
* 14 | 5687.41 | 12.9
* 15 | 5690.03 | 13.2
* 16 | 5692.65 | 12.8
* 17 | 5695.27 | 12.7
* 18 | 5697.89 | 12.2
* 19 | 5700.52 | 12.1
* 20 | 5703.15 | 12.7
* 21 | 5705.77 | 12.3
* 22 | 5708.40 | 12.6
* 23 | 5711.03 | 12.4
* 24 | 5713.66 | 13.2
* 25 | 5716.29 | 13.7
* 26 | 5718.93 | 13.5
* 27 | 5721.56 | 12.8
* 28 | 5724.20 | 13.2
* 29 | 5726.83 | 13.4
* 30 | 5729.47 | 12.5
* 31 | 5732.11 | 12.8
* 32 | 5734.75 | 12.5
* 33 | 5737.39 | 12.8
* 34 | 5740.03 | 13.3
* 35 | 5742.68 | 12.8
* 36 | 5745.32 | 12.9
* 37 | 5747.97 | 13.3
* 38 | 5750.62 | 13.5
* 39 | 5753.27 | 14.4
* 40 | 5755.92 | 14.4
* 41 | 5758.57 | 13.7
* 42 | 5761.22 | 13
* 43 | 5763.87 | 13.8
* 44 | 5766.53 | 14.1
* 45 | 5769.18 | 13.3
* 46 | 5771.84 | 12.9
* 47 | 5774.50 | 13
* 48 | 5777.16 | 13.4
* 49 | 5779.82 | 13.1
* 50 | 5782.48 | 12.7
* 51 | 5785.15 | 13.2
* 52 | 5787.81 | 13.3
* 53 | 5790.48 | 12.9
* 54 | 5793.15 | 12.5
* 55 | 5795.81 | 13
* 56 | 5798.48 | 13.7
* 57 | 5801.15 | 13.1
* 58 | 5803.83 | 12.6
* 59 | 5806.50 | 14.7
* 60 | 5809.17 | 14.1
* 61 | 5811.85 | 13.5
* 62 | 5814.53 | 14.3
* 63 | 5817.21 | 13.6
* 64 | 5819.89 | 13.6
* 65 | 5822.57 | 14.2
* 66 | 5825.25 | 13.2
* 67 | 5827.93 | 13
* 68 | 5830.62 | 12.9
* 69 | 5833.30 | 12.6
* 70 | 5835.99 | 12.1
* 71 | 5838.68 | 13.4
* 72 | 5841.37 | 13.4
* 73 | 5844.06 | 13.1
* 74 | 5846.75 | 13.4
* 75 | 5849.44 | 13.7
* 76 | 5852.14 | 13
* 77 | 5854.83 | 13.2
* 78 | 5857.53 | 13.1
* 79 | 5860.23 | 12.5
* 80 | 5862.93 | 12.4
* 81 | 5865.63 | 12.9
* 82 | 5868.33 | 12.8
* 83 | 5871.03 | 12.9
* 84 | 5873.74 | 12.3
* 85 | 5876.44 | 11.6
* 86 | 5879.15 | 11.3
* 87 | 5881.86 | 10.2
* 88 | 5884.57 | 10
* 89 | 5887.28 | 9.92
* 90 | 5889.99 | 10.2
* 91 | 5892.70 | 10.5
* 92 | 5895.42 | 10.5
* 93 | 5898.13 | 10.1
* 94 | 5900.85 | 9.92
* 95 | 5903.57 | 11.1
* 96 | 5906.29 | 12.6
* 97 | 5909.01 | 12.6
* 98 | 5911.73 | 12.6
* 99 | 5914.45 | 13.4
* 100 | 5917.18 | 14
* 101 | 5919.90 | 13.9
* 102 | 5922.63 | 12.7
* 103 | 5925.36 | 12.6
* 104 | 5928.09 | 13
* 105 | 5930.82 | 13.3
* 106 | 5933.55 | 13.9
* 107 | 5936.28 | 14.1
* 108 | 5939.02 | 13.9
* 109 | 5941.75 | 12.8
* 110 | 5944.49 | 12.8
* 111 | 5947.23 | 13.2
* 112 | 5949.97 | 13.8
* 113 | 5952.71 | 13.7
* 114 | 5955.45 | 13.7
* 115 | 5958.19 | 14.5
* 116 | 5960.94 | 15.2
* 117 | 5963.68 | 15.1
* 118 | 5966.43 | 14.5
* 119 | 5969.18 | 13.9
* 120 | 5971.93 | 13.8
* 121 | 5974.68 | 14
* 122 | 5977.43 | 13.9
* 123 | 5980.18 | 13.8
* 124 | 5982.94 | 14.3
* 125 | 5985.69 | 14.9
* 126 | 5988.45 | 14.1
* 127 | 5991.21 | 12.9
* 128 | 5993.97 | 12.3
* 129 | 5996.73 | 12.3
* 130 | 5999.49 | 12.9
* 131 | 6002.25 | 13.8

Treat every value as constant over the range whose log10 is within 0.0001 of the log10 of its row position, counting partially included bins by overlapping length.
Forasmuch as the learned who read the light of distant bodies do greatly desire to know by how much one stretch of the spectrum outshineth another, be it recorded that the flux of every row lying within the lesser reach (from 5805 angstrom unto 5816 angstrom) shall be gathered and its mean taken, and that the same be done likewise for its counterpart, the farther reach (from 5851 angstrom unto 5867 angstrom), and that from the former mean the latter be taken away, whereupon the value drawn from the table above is 1.3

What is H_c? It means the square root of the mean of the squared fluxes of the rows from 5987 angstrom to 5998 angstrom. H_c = 12.9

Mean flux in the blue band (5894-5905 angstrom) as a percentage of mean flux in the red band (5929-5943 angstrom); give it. 77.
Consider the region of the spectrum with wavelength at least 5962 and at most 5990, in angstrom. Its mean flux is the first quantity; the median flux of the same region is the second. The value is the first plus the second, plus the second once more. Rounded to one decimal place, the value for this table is 42.3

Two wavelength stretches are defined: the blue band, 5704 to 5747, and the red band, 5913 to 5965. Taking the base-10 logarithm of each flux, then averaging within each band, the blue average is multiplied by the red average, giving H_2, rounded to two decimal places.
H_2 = 1.26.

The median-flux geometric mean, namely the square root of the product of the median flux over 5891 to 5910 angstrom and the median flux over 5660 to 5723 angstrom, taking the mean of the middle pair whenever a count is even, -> 11.7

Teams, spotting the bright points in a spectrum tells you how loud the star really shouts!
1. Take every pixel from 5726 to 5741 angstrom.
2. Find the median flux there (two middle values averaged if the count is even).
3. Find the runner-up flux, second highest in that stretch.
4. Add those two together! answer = 26.1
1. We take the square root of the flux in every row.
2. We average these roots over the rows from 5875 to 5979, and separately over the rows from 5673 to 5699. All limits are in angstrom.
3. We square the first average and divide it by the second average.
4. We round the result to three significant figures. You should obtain 3.52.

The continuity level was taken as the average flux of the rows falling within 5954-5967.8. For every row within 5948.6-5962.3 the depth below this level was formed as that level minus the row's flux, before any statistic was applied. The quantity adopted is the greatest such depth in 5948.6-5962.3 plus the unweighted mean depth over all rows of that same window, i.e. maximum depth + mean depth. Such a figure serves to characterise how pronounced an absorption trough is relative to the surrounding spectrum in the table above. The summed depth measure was 1.3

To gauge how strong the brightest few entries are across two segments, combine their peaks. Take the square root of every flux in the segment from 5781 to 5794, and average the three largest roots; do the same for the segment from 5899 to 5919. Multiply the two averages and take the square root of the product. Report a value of 3.64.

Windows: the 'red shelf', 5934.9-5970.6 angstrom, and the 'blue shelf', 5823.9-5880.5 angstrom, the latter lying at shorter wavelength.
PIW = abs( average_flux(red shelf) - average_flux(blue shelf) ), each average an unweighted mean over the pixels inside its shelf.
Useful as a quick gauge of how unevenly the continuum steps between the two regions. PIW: 1.14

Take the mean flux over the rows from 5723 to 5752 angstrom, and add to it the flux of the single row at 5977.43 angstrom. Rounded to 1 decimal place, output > 26.9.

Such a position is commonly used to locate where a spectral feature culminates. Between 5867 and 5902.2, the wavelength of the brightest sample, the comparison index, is 5871.03 angstrom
